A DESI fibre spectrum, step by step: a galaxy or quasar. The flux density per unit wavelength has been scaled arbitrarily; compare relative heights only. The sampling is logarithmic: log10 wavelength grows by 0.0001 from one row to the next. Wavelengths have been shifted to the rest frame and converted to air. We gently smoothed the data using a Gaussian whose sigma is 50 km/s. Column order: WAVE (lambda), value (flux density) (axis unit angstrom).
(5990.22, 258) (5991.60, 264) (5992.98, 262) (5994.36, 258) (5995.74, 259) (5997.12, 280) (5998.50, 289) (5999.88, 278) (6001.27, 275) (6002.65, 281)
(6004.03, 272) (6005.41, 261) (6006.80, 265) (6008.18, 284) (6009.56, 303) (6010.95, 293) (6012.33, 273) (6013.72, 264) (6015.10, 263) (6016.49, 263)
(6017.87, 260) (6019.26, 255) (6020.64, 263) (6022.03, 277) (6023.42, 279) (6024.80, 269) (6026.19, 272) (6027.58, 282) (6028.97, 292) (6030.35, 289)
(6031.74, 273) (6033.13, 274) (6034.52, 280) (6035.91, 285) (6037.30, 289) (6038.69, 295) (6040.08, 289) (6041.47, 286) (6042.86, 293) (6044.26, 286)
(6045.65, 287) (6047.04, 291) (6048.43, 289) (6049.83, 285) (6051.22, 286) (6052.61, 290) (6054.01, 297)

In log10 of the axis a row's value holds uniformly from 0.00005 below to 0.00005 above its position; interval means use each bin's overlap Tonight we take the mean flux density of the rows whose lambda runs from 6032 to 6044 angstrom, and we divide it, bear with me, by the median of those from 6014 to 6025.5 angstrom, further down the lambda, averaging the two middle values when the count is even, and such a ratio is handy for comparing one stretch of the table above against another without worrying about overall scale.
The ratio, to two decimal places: 1.09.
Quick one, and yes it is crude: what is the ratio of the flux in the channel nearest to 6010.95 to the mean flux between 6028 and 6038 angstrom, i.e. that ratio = 1.03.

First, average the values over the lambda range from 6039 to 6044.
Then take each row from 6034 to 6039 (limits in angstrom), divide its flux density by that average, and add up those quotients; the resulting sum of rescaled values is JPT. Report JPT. 3.97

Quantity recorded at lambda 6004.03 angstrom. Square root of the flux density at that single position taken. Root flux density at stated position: 16.5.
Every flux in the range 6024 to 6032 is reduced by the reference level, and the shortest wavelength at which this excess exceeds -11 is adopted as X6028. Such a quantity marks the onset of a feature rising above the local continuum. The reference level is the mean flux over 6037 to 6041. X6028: 6027.58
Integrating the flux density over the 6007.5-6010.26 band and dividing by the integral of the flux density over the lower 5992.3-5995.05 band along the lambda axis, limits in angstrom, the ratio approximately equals 1.13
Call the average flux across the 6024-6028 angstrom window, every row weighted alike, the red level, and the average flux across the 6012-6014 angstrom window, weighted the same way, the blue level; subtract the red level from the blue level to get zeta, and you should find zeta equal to -6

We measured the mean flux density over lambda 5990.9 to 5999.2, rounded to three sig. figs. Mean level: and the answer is 269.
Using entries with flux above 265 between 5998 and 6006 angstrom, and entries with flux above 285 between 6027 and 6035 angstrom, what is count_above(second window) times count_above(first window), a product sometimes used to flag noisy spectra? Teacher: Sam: 10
